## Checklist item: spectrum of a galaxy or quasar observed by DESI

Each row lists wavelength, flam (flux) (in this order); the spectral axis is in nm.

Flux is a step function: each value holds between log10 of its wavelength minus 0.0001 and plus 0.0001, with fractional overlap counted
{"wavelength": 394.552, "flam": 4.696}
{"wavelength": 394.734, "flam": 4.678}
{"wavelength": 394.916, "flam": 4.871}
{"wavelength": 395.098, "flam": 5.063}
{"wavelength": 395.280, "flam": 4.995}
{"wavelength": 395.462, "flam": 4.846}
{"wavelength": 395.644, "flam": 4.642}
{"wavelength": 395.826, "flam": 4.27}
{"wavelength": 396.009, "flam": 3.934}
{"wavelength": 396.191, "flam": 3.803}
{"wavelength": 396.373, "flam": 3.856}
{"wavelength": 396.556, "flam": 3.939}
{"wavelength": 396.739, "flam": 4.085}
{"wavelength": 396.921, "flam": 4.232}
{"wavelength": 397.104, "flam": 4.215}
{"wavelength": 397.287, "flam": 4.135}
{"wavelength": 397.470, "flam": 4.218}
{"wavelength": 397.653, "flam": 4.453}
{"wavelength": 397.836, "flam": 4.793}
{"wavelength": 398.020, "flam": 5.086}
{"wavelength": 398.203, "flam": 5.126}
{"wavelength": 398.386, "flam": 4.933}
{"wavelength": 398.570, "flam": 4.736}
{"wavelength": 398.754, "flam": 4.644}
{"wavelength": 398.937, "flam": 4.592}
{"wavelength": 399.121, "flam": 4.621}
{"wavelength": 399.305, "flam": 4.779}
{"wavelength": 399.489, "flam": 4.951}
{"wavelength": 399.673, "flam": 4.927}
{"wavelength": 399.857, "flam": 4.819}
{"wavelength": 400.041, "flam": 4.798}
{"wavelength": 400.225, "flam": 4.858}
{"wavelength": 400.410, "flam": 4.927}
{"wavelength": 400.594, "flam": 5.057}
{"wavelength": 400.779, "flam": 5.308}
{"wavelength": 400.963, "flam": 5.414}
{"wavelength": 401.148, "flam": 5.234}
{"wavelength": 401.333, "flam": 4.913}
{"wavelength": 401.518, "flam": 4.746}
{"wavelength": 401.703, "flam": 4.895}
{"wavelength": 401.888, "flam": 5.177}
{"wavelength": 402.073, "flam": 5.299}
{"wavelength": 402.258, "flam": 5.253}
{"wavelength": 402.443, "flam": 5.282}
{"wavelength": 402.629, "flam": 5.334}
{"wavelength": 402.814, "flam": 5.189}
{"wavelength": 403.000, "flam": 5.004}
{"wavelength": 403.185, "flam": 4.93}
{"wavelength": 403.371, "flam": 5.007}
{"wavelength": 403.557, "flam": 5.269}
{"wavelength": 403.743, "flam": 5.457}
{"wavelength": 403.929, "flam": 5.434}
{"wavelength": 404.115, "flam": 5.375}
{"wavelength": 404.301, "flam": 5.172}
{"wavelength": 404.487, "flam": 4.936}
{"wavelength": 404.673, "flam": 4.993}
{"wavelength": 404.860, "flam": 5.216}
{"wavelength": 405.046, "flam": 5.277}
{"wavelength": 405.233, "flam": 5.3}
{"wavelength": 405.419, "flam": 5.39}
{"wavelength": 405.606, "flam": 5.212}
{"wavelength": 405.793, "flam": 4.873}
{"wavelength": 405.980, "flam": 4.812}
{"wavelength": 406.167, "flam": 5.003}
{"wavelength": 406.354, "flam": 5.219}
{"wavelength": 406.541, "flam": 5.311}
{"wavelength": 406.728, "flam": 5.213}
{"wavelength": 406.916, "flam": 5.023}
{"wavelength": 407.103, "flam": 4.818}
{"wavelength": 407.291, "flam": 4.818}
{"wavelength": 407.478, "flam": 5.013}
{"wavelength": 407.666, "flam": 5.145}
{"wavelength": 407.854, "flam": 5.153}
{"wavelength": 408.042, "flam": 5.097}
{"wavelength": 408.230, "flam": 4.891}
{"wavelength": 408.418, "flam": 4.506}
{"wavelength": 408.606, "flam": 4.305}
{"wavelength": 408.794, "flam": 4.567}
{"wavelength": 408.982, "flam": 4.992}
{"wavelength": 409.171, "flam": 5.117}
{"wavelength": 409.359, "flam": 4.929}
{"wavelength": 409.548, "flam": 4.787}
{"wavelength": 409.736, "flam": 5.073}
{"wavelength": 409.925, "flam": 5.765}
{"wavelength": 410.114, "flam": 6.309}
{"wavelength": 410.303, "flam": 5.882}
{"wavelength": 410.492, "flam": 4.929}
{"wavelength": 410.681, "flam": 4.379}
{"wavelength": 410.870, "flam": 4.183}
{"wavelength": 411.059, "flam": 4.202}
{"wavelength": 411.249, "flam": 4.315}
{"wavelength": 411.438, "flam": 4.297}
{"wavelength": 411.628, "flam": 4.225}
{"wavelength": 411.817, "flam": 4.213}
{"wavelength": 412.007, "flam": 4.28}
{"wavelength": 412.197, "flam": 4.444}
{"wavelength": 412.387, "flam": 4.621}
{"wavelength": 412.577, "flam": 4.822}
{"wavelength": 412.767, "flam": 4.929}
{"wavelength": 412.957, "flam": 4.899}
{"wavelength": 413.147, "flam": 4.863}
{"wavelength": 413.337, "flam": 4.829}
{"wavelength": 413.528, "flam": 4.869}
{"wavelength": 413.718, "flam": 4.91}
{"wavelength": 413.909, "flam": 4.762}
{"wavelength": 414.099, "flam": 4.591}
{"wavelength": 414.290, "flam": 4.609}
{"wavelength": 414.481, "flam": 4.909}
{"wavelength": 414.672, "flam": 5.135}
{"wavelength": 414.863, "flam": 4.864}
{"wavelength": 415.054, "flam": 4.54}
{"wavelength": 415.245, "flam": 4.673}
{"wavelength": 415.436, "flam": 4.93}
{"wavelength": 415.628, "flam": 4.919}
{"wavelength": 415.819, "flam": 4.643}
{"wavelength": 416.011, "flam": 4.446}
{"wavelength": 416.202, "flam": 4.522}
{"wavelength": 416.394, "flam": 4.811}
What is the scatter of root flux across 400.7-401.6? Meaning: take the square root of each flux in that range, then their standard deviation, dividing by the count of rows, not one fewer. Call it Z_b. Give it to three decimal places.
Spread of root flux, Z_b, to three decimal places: 0.056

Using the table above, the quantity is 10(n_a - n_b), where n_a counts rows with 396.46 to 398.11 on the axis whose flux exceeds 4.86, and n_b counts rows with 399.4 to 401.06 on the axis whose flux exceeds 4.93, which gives -30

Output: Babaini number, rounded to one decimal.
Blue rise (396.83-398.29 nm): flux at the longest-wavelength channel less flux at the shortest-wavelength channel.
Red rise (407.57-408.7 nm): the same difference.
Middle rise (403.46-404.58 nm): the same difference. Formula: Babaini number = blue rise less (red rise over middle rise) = -1.6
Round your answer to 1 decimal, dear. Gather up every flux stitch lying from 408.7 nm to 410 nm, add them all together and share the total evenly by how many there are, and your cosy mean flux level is 5.0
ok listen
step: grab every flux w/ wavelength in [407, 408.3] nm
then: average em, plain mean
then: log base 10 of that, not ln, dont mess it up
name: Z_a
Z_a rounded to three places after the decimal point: 0.698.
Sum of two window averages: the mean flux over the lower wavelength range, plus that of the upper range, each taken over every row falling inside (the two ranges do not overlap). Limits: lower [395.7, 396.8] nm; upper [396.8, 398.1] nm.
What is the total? 8.4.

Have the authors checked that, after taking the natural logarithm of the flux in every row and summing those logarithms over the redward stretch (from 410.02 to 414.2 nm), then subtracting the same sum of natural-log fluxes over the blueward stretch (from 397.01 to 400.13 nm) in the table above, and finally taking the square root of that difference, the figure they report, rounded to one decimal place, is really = 2.8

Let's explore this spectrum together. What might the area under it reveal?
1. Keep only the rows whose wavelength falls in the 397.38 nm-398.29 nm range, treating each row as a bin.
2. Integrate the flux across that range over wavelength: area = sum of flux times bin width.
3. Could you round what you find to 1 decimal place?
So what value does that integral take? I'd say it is 4.3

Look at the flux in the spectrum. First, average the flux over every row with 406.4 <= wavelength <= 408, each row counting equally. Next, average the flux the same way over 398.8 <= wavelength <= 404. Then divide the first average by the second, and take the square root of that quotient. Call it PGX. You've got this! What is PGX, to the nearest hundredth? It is 1.00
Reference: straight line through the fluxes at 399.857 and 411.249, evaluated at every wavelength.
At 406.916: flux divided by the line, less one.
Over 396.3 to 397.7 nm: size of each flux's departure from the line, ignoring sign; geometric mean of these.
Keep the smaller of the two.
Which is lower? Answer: 0.11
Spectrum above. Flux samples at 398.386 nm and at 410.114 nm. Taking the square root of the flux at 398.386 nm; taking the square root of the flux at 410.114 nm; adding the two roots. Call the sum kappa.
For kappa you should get 4.73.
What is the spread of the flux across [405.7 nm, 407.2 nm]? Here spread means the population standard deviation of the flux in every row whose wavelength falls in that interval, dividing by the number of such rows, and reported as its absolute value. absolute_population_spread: 0.18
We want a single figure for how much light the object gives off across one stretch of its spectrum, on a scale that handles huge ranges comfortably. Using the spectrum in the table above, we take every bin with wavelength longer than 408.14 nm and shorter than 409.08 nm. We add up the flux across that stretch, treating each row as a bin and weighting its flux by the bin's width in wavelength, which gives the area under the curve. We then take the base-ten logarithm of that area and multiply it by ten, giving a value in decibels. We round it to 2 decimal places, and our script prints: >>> 6.41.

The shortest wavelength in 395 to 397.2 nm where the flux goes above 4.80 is 395.098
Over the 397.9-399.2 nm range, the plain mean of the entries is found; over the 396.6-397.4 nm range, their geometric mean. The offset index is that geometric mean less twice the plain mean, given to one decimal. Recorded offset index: -5.5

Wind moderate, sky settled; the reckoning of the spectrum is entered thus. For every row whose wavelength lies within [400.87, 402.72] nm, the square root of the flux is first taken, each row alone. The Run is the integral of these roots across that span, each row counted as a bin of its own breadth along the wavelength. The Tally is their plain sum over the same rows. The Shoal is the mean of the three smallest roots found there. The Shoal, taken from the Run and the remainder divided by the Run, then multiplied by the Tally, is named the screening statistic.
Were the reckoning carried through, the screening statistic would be 10.8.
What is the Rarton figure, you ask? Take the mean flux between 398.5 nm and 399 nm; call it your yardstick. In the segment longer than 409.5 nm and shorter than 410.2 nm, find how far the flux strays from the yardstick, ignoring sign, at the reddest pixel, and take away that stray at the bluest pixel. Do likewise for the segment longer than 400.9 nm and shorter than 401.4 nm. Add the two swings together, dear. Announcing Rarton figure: 1.0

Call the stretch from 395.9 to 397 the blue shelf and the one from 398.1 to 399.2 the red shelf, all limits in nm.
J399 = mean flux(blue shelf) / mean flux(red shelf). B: 0.83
